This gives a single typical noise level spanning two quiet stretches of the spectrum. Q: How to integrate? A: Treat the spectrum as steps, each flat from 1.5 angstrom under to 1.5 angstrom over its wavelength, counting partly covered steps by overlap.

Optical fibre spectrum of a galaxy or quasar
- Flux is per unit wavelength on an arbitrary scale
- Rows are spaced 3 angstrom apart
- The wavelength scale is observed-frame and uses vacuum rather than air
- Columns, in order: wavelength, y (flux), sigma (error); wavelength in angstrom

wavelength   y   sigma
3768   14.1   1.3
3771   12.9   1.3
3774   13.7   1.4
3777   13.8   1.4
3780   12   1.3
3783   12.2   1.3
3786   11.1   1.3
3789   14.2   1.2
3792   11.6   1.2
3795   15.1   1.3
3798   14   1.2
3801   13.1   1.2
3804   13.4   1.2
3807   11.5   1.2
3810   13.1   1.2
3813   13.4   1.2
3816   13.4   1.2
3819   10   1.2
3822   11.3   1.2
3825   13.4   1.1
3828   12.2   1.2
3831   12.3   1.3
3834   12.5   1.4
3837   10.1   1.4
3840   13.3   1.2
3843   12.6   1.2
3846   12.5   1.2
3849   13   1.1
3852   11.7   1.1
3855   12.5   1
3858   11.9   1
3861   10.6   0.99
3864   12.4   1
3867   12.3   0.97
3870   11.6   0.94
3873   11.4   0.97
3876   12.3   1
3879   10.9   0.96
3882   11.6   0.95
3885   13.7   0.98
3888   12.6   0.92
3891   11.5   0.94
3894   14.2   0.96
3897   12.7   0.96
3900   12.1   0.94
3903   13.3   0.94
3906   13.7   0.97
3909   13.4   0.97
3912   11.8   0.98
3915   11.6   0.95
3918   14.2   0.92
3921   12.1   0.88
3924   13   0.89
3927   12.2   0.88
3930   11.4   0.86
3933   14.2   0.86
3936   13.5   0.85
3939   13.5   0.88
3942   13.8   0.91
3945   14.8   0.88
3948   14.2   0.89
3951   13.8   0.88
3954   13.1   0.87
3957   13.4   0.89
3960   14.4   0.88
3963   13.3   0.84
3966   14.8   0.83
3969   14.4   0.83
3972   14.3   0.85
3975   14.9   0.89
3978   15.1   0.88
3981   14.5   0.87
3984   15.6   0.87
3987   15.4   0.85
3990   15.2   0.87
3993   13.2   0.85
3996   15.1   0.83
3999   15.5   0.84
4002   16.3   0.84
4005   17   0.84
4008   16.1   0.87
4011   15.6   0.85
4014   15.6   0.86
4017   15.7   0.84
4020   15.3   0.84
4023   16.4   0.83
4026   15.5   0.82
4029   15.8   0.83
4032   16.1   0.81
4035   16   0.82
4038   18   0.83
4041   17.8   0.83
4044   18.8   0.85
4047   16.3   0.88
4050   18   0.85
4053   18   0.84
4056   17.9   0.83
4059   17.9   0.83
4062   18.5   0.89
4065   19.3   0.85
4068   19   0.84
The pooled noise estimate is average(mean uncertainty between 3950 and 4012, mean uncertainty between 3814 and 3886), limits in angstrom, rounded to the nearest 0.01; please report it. 0.98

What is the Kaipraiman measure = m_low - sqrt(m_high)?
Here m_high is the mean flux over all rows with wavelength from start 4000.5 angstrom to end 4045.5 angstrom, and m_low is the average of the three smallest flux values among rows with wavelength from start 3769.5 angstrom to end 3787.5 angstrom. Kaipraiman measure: 7.7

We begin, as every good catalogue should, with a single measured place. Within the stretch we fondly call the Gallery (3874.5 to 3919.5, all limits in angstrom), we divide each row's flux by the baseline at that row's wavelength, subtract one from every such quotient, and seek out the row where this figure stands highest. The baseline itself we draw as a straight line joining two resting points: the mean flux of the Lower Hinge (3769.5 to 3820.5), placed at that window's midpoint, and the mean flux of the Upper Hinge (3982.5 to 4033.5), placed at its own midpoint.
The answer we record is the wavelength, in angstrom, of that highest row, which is 3894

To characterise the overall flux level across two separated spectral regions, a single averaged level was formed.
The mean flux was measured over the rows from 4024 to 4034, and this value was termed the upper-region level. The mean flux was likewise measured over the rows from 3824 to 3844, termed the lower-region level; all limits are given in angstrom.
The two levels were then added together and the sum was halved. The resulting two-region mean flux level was 14.1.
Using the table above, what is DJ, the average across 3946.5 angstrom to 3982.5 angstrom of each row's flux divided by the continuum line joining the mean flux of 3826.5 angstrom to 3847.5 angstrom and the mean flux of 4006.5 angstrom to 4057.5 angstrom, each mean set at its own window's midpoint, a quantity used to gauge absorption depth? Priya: 0.94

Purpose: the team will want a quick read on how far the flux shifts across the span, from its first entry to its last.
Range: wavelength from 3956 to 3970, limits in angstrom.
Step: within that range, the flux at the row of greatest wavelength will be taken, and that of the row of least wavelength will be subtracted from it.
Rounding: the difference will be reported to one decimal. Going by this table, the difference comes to 1.0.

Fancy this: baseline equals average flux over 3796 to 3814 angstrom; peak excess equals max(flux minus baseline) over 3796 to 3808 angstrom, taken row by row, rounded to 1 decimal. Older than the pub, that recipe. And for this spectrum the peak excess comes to 0.9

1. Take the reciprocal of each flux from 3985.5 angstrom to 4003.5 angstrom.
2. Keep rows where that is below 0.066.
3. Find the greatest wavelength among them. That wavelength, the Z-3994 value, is 4002 angstrom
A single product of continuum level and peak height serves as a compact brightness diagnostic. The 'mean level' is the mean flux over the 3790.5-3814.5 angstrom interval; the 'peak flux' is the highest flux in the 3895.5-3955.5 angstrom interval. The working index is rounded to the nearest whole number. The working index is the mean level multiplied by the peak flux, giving 195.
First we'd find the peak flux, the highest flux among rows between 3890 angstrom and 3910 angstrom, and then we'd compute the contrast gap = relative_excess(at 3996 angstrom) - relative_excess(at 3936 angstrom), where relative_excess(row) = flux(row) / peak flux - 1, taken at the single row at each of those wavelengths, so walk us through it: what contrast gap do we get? 0.11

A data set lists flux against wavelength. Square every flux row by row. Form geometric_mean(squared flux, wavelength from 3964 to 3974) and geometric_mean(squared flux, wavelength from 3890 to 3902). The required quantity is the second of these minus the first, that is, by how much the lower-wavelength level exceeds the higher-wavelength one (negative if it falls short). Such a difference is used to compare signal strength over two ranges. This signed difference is -52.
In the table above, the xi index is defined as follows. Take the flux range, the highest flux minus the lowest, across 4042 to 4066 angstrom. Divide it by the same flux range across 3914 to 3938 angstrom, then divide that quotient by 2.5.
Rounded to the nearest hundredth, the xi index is 0.43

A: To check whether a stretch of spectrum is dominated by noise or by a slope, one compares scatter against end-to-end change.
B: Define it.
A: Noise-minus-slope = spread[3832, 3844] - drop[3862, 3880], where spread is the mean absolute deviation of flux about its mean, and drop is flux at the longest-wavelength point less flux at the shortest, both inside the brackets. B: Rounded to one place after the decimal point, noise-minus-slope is 2.5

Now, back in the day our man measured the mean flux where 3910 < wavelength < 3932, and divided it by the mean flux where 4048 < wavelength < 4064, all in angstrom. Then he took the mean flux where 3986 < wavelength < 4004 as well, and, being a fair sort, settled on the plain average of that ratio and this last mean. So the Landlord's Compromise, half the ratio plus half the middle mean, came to 7.9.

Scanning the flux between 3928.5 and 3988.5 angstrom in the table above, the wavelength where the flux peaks 3984 angstrom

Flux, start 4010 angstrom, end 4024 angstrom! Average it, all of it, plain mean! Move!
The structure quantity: 15.7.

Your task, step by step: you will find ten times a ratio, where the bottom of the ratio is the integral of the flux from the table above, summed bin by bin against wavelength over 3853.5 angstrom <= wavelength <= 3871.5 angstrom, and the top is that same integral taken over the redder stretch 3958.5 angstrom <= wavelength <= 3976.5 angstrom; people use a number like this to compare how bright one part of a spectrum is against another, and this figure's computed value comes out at 12.1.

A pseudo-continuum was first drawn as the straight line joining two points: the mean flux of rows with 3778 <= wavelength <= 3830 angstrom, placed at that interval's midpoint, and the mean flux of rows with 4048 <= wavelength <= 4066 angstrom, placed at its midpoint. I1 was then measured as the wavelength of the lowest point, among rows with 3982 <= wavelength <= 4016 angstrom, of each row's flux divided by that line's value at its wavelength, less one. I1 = 3993 angstrom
